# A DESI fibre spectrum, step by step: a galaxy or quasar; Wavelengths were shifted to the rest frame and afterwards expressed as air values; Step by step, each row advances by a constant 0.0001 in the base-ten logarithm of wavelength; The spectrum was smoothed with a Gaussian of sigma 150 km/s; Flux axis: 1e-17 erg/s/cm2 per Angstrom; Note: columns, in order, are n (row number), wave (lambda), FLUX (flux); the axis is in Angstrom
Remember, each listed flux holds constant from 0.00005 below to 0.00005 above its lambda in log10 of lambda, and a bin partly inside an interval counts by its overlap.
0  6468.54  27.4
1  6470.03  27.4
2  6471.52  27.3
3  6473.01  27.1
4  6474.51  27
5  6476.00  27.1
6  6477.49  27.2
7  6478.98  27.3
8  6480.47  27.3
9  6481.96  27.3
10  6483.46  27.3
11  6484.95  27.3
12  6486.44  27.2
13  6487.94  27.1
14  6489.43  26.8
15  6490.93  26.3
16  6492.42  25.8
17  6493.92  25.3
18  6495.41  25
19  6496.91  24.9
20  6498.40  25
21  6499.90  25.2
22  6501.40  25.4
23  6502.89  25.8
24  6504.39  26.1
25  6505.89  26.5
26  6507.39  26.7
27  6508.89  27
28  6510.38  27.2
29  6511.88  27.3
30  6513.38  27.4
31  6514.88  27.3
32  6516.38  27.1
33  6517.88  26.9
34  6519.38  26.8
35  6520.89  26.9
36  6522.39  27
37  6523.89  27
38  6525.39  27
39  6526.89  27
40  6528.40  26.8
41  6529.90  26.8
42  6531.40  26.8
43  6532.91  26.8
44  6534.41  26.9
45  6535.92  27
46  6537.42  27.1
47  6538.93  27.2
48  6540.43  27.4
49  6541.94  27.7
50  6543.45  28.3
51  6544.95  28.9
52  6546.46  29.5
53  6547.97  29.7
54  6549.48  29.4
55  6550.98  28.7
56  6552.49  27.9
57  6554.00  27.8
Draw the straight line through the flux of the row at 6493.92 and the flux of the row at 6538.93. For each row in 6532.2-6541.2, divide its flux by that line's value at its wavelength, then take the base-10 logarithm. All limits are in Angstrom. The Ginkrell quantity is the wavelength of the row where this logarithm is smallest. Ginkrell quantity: 6532.91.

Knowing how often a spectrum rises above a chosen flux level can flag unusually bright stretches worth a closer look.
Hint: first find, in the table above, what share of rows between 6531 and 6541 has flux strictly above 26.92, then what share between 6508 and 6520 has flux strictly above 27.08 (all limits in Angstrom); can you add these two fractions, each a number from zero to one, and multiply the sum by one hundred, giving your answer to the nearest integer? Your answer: 120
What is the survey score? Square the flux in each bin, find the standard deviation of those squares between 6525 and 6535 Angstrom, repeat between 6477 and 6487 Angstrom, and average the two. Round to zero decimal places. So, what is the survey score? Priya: 4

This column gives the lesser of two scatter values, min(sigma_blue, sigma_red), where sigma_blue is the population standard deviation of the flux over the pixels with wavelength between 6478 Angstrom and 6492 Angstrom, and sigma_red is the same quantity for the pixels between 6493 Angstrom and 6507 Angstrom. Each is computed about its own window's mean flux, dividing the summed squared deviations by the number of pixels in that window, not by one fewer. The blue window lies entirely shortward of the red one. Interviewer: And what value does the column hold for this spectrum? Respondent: 0.32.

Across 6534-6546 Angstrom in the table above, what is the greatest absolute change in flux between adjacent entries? 0.6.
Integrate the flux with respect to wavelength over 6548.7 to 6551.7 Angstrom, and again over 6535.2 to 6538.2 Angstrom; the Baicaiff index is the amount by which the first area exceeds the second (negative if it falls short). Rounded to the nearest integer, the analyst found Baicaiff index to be 6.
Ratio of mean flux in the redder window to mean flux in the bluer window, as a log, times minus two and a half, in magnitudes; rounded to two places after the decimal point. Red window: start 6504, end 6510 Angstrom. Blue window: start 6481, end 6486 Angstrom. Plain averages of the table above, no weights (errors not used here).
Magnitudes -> 0.03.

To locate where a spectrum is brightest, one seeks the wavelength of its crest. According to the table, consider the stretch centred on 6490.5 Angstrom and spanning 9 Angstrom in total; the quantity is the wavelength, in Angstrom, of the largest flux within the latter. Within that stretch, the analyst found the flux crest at 6486.44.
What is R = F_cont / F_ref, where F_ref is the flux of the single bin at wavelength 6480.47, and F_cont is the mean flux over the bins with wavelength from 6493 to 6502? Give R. 0.92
